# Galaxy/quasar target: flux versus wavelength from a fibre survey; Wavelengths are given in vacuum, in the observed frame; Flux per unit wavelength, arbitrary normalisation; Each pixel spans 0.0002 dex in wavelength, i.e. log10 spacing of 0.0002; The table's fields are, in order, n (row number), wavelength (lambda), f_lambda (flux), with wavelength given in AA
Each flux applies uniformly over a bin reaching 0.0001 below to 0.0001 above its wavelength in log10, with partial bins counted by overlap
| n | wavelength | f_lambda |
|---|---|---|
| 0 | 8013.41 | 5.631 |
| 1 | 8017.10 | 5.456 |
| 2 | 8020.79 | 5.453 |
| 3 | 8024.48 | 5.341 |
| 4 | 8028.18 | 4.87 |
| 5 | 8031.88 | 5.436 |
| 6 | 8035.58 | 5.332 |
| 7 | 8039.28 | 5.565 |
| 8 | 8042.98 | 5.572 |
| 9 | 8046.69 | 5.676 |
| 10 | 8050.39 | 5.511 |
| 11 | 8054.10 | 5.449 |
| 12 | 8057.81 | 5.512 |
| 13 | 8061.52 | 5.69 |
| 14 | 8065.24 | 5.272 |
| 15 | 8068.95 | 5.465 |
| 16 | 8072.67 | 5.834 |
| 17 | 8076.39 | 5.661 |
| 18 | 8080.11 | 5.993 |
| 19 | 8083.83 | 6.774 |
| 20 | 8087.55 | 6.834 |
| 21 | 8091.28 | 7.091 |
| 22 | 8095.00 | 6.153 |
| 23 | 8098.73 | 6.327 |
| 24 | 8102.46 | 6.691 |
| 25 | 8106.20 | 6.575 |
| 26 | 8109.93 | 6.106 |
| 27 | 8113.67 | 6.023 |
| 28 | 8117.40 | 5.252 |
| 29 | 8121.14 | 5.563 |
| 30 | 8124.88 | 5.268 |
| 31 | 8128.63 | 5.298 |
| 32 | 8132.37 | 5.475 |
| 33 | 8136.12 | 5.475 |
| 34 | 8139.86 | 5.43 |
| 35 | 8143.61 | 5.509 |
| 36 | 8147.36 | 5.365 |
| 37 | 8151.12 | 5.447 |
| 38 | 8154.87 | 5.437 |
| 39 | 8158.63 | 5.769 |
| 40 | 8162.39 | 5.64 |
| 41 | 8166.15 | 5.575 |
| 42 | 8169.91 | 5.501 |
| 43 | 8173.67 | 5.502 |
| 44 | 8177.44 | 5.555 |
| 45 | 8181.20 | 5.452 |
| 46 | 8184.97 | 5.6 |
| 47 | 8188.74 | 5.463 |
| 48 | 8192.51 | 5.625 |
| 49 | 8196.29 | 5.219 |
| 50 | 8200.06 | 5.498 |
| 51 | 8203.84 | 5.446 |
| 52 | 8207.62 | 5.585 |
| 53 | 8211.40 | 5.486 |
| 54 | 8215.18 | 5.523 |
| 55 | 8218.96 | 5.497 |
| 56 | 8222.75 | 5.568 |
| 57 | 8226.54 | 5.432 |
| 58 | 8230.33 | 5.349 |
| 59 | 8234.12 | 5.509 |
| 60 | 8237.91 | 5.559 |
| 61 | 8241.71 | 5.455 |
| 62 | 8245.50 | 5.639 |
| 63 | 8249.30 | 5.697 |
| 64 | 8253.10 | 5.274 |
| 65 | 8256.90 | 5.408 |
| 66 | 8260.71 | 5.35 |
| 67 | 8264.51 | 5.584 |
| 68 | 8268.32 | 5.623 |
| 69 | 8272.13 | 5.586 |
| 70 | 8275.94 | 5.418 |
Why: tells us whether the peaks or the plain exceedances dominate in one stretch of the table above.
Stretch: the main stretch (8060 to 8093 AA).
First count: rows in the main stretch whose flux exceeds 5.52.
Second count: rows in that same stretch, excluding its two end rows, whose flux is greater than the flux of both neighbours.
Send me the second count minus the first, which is -6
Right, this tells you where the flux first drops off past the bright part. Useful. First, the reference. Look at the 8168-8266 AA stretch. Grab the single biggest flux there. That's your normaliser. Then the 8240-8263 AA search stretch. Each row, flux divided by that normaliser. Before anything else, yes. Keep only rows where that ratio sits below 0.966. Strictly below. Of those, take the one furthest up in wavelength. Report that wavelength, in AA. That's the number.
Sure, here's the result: 8260.71 AA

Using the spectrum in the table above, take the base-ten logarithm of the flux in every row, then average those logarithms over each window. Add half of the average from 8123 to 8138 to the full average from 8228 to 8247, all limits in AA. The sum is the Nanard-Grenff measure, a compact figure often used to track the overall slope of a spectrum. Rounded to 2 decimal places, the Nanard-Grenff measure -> 1.11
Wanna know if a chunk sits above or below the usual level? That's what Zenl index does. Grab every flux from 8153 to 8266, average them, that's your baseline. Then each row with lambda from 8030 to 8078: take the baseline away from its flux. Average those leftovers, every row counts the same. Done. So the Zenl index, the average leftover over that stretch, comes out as 0.03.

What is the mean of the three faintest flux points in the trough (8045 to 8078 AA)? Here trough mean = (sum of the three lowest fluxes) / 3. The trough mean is 5.40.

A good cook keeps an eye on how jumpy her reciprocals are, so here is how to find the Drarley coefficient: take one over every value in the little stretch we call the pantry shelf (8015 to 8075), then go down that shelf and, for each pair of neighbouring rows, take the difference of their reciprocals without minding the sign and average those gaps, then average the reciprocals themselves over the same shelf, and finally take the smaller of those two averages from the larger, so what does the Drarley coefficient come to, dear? 0.176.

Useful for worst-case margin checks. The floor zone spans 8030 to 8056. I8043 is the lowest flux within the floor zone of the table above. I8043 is 5.332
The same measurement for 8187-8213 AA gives 5.219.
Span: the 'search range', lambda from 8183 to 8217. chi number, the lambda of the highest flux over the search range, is 8192.51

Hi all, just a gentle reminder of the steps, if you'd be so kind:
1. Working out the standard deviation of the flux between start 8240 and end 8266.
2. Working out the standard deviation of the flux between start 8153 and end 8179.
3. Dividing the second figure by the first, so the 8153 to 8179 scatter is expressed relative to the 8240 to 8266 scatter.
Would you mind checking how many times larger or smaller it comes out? 0.7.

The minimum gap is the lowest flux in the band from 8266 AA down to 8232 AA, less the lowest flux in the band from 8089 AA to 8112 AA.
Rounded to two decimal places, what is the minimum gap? -0.83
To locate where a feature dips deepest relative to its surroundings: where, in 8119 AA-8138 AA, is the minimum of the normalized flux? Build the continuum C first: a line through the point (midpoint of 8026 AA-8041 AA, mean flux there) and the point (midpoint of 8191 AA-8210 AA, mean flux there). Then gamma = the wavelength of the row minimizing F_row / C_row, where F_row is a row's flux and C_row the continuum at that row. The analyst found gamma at 8124.88 AA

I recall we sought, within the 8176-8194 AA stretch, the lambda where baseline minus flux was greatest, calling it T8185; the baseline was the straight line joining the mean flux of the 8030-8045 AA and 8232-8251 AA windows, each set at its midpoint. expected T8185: 8181.20 AA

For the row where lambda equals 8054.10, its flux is 5.449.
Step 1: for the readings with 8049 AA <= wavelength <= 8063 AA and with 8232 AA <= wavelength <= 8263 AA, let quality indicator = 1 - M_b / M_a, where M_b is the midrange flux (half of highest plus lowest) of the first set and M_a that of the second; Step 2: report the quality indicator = -0.015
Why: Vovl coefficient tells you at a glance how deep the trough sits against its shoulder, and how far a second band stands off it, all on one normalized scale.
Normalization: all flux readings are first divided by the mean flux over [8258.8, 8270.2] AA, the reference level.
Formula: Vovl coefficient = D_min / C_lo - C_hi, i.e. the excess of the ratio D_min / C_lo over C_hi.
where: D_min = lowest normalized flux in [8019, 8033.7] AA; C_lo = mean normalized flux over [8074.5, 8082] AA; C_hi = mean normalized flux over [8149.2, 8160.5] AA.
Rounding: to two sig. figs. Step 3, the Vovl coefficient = -0.17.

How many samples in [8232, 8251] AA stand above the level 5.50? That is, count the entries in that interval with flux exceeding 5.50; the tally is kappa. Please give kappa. 4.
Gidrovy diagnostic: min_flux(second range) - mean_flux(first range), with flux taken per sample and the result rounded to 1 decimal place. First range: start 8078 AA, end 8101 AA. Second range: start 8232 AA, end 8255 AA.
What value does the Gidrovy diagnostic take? -1.3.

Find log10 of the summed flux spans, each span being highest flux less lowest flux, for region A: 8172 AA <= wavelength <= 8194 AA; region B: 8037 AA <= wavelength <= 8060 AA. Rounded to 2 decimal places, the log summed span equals -0.40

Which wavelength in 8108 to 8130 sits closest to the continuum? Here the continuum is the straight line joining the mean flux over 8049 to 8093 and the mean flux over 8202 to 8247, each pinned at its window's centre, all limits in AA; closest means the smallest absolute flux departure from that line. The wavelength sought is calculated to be 8113.67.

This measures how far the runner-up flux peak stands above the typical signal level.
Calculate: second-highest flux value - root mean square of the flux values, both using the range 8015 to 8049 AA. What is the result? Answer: 0.16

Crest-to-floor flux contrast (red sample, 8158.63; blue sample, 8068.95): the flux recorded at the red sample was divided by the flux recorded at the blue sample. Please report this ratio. 1.06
